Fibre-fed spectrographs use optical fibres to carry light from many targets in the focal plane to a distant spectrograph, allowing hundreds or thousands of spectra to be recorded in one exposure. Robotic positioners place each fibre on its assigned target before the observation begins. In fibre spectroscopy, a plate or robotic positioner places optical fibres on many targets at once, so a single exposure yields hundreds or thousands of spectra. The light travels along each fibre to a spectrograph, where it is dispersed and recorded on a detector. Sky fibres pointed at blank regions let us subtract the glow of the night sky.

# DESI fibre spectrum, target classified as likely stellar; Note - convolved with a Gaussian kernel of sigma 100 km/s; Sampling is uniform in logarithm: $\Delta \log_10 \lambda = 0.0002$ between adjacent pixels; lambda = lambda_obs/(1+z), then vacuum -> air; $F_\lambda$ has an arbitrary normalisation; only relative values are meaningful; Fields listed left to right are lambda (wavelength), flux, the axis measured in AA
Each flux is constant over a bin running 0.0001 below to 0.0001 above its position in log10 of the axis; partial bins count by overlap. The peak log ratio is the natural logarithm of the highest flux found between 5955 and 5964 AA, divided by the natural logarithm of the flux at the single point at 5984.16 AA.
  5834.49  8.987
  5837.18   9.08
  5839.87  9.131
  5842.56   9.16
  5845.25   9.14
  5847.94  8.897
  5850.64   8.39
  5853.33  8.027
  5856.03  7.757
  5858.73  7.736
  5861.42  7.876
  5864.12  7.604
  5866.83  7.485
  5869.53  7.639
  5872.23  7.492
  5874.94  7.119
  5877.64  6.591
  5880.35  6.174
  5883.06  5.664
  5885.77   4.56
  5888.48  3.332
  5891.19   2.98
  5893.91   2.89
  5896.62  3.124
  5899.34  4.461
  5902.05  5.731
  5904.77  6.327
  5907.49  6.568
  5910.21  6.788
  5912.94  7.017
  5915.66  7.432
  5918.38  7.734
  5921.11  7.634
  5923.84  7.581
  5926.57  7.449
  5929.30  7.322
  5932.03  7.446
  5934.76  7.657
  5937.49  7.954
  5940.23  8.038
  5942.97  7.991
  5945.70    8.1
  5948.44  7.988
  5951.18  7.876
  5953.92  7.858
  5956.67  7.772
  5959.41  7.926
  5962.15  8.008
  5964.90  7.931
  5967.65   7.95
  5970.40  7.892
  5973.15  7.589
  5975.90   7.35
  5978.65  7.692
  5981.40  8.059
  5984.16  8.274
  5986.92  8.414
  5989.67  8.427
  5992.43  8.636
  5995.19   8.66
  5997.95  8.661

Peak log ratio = 0.98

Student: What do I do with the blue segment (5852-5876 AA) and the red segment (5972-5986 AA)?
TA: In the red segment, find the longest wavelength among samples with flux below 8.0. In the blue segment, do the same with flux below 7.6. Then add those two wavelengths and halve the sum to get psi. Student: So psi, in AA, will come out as 5926.8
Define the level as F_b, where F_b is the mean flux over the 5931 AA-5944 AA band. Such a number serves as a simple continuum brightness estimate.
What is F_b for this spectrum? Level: 7.82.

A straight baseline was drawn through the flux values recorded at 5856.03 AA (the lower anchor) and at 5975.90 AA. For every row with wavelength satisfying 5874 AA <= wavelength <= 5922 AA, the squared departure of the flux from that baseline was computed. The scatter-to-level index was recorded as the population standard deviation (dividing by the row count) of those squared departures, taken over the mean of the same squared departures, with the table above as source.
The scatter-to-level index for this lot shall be 1.2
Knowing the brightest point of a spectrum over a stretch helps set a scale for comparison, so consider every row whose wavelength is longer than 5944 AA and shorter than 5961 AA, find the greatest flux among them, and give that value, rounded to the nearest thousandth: 8.100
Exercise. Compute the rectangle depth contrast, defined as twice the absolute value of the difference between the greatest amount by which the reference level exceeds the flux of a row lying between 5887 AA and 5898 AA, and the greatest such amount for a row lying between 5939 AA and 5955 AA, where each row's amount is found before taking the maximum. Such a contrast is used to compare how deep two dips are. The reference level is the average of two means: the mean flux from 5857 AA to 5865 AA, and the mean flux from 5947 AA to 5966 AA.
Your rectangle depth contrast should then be 10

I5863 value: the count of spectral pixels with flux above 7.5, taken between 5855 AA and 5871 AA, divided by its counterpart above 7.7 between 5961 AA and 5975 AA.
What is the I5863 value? 1.25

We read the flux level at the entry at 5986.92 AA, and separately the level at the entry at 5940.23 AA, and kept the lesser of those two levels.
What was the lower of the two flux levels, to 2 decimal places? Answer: 8.04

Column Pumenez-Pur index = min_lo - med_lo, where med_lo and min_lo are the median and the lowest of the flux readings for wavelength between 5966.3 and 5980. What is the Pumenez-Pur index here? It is -0.34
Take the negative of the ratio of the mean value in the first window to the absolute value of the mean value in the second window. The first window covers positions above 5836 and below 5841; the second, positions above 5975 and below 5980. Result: -1.2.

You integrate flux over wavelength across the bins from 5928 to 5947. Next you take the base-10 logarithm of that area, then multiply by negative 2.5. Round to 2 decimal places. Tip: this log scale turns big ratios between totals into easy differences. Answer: -5.43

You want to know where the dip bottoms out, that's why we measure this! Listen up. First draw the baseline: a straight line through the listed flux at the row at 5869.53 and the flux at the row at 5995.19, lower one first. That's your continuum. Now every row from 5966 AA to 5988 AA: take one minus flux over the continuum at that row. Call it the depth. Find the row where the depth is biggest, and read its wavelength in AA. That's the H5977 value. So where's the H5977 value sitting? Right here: 5975.90 AA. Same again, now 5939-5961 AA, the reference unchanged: 5956.67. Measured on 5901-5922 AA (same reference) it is 5902.05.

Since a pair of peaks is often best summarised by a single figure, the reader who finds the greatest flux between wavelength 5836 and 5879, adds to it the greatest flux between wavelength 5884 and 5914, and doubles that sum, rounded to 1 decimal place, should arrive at 32.4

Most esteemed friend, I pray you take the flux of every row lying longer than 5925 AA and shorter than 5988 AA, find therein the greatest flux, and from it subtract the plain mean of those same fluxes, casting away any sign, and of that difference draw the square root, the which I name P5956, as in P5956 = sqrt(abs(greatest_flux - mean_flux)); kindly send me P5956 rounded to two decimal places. 0.75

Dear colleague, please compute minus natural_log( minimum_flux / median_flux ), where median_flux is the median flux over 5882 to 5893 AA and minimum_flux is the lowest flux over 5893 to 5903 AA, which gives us 0.31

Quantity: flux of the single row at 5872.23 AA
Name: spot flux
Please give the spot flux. 7.492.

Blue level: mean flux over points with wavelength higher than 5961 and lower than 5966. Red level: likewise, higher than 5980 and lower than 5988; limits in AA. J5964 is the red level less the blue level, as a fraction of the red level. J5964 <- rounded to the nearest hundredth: 0.03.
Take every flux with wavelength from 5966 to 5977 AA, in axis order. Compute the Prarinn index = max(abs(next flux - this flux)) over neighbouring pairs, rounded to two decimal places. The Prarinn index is 0.30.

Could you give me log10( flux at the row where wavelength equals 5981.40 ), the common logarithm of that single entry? 0.91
